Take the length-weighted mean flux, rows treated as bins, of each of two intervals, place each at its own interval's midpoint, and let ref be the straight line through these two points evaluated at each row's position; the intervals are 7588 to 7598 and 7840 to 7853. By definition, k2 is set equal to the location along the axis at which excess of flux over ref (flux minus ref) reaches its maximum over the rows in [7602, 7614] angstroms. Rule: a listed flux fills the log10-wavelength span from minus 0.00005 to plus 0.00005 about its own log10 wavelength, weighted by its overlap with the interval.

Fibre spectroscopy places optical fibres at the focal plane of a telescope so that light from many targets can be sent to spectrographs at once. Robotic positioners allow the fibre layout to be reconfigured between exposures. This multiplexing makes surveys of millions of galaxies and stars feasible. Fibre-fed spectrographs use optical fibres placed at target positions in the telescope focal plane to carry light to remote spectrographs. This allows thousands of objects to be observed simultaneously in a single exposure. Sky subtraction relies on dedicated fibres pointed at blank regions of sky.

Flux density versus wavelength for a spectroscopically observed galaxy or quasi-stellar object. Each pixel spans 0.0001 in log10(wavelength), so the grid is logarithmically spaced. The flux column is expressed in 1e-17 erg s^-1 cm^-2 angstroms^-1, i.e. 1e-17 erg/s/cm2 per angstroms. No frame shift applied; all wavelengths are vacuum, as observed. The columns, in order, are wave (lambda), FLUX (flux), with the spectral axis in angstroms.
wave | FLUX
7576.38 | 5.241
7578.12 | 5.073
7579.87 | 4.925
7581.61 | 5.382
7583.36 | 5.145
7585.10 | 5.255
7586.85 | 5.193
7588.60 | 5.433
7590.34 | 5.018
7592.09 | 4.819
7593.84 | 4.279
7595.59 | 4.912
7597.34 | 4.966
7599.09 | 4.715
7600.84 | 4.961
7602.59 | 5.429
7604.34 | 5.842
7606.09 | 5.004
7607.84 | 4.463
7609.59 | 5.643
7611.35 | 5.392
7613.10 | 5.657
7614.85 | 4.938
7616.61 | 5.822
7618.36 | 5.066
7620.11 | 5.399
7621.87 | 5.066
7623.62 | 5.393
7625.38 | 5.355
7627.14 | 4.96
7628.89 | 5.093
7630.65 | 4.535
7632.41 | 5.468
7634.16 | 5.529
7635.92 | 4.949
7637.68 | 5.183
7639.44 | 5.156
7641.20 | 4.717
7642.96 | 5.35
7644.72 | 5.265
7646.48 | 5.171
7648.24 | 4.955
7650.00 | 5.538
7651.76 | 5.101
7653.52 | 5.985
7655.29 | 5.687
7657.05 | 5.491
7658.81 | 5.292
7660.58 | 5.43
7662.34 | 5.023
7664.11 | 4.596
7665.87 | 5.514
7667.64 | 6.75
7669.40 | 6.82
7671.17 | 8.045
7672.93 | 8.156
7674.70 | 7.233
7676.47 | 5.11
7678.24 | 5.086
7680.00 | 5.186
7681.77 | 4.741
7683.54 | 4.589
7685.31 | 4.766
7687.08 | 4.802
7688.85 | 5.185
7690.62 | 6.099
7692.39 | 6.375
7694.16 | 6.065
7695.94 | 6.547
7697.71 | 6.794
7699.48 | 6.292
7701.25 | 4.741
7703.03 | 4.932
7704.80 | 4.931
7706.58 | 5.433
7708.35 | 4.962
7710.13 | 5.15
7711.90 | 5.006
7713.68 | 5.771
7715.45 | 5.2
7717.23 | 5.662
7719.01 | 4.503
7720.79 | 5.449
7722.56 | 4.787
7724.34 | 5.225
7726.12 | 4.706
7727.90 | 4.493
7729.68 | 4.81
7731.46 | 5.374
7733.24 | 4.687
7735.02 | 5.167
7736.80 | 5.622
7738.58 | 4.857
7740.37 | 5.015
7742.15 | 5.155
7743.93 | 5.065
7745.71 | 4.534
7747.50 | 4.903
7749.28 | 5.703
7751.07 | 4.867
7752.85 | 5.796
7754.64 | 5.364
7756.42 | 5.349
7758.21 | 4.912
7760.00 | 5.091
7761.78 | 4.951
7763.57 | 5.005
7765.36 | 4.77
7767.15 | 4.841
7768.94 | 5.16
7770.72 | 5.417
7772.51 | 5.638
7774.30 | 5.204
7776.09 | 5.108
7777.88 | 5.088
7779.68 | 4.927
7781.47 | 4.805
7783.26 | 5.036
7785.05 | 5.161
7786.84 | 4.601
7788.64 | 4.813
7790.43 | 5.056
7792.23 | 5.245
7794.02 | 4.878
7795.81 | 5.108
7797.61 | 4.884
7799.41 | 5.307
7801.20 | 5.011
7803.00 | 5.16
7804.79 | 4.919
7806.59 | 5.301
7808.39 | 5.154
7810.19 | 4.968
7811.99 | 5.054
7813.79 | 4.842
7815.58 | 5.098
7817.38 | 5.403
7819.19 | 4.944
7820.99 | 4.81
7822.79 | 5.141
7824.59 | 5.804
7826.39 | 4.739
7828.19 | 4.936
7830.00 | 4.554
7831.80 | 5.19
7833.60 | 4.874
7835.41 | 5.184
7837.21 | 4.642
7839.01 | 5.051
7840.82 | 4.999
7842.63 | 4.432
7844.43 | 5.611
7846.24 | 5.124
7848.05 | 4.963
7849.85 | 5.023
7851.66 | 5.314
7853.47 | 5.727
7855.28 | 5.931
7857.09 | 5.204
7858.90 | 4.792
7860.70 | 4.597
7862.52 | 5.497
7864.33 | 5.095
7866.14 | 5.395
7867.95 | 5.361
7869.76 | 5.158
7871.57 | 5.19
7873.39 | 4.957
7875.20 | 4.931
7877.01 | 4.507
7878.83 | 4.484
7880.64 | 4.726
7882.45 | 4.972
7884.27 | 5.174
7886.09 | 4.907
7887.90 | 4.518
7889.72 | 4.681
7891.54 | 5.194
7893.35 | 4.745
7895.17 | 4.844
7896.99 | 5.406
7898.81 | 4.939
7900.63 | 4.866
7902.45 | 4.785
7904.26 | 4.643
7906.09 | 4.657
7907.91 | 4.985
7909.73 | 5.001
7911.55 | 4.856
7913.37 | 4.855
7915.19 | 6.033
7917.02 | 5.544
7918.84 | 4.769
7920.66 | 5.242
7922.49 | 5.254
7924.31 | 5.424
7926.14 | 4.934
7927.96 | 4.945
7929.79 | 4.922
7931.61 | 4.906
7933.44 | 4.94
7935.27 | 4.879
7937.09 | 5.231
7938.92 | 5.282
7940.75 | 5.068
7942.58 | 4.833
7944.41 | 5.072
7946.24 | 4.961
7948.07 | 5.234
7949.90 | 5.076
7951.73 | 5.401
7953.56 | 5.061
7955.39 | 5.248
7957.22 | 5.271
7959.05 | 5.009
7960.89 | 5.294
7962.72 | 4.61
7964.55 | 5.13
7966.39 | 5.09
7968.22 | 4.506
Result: 7604.34 angstroms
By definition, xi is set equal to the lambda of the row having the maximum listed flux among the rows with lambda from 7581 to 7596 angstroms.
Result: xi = 7588.60 angstroms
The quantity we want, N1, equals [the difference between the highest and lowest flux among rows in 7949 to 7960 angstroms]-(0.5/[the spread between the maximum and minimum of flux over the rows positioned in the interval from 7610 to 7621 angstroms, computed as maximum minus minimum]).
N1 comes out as -0.2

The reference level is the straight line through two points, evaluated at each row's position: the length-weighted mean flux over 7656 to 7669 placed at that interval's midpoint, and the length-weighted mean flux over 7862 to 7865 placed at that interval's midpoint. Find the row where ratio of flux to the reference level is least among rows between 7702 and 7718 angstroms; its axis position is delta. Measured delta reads 7703.03 angstroms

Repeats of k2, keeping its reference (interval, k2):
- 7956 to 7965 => 7960.89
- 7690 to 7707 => 7697.71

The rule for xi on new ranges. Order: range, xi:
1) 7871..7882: 7871.57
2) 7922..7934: 7924.31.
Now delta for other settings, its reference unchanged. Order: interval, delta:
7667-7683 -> 7681.77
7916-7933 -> 7918.84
